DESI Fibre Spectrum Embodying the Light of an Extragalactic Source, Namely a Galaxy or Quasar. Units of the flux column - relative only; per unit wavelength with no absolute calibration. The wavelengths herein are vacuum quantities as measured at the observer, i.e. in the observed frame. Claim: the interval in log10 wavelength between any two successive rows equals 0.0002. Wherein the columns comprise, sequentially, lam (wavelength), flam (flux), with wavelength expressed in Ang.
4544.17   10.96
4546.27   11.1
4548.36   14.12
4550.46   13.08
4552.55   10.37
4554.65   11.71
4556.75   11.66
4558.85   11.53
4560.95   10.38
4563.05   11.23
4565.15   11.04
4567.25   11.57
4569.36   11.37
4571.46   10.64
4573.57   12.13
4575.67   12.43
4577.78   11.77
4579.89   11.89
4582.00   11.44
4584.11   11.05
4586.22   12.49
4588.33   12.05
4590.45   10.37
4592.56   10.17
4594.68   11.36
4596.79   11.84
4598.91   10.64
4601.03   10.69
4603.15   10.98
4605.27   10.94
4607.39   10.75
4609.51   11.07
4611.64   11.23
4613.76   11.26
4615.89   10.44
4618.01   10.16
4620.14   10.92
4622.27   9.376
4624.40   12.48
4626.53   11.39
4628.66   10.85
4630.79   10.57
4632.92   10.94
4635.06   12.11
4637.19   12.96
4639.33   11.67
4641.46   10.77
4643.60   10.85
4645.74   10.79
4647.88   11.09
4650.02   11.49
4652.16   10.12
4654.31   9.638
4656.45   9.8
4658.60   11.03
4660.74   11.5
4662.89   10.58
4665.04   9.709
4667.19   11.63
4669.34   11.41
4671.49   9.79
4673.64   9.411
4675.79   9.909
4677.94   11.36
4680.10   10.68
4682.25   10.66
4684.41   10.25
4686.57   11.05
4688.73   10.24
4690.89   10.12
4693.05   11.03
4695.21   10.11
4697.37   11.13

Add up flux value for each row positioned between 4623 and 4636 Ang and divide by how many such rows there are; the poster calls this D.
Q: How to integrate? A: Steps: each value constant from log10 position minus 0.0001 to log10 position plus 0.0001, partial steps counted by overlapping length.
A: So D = 11.4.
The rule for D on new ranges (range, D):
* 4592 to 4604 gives 10.9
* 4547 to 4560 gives 12.1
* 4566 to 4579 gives 11.7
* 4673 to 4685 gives 10.4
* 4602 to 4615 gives 11.0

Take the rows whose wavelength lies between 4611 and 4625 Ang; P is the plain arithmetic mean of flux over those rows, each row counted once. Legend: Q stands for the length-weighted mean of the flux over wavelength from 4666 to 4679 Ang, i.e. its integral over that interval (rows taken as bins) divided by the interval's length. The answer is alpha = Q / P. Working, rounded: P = 10.8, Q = 10.6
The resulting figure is 0.98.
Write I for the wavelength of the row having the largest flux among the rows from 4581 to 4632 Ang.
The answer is 4586.22 Ang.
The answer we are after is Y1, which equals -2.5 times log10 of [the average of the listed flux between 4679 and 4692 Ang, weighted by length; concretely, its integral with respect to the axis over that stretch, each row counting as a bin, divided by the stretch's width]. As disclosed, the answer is -2.55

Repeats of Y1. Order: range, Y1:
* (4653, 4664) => -2.55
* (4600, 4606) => -2.59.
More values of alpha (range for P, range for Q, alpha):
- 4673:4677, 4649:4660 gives 1.08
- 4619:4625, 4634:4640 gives 1.12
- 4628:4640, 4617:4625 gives 0.92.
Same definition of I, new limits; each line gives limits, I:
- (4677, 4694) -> 4677.94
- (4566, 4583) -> 4575.67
